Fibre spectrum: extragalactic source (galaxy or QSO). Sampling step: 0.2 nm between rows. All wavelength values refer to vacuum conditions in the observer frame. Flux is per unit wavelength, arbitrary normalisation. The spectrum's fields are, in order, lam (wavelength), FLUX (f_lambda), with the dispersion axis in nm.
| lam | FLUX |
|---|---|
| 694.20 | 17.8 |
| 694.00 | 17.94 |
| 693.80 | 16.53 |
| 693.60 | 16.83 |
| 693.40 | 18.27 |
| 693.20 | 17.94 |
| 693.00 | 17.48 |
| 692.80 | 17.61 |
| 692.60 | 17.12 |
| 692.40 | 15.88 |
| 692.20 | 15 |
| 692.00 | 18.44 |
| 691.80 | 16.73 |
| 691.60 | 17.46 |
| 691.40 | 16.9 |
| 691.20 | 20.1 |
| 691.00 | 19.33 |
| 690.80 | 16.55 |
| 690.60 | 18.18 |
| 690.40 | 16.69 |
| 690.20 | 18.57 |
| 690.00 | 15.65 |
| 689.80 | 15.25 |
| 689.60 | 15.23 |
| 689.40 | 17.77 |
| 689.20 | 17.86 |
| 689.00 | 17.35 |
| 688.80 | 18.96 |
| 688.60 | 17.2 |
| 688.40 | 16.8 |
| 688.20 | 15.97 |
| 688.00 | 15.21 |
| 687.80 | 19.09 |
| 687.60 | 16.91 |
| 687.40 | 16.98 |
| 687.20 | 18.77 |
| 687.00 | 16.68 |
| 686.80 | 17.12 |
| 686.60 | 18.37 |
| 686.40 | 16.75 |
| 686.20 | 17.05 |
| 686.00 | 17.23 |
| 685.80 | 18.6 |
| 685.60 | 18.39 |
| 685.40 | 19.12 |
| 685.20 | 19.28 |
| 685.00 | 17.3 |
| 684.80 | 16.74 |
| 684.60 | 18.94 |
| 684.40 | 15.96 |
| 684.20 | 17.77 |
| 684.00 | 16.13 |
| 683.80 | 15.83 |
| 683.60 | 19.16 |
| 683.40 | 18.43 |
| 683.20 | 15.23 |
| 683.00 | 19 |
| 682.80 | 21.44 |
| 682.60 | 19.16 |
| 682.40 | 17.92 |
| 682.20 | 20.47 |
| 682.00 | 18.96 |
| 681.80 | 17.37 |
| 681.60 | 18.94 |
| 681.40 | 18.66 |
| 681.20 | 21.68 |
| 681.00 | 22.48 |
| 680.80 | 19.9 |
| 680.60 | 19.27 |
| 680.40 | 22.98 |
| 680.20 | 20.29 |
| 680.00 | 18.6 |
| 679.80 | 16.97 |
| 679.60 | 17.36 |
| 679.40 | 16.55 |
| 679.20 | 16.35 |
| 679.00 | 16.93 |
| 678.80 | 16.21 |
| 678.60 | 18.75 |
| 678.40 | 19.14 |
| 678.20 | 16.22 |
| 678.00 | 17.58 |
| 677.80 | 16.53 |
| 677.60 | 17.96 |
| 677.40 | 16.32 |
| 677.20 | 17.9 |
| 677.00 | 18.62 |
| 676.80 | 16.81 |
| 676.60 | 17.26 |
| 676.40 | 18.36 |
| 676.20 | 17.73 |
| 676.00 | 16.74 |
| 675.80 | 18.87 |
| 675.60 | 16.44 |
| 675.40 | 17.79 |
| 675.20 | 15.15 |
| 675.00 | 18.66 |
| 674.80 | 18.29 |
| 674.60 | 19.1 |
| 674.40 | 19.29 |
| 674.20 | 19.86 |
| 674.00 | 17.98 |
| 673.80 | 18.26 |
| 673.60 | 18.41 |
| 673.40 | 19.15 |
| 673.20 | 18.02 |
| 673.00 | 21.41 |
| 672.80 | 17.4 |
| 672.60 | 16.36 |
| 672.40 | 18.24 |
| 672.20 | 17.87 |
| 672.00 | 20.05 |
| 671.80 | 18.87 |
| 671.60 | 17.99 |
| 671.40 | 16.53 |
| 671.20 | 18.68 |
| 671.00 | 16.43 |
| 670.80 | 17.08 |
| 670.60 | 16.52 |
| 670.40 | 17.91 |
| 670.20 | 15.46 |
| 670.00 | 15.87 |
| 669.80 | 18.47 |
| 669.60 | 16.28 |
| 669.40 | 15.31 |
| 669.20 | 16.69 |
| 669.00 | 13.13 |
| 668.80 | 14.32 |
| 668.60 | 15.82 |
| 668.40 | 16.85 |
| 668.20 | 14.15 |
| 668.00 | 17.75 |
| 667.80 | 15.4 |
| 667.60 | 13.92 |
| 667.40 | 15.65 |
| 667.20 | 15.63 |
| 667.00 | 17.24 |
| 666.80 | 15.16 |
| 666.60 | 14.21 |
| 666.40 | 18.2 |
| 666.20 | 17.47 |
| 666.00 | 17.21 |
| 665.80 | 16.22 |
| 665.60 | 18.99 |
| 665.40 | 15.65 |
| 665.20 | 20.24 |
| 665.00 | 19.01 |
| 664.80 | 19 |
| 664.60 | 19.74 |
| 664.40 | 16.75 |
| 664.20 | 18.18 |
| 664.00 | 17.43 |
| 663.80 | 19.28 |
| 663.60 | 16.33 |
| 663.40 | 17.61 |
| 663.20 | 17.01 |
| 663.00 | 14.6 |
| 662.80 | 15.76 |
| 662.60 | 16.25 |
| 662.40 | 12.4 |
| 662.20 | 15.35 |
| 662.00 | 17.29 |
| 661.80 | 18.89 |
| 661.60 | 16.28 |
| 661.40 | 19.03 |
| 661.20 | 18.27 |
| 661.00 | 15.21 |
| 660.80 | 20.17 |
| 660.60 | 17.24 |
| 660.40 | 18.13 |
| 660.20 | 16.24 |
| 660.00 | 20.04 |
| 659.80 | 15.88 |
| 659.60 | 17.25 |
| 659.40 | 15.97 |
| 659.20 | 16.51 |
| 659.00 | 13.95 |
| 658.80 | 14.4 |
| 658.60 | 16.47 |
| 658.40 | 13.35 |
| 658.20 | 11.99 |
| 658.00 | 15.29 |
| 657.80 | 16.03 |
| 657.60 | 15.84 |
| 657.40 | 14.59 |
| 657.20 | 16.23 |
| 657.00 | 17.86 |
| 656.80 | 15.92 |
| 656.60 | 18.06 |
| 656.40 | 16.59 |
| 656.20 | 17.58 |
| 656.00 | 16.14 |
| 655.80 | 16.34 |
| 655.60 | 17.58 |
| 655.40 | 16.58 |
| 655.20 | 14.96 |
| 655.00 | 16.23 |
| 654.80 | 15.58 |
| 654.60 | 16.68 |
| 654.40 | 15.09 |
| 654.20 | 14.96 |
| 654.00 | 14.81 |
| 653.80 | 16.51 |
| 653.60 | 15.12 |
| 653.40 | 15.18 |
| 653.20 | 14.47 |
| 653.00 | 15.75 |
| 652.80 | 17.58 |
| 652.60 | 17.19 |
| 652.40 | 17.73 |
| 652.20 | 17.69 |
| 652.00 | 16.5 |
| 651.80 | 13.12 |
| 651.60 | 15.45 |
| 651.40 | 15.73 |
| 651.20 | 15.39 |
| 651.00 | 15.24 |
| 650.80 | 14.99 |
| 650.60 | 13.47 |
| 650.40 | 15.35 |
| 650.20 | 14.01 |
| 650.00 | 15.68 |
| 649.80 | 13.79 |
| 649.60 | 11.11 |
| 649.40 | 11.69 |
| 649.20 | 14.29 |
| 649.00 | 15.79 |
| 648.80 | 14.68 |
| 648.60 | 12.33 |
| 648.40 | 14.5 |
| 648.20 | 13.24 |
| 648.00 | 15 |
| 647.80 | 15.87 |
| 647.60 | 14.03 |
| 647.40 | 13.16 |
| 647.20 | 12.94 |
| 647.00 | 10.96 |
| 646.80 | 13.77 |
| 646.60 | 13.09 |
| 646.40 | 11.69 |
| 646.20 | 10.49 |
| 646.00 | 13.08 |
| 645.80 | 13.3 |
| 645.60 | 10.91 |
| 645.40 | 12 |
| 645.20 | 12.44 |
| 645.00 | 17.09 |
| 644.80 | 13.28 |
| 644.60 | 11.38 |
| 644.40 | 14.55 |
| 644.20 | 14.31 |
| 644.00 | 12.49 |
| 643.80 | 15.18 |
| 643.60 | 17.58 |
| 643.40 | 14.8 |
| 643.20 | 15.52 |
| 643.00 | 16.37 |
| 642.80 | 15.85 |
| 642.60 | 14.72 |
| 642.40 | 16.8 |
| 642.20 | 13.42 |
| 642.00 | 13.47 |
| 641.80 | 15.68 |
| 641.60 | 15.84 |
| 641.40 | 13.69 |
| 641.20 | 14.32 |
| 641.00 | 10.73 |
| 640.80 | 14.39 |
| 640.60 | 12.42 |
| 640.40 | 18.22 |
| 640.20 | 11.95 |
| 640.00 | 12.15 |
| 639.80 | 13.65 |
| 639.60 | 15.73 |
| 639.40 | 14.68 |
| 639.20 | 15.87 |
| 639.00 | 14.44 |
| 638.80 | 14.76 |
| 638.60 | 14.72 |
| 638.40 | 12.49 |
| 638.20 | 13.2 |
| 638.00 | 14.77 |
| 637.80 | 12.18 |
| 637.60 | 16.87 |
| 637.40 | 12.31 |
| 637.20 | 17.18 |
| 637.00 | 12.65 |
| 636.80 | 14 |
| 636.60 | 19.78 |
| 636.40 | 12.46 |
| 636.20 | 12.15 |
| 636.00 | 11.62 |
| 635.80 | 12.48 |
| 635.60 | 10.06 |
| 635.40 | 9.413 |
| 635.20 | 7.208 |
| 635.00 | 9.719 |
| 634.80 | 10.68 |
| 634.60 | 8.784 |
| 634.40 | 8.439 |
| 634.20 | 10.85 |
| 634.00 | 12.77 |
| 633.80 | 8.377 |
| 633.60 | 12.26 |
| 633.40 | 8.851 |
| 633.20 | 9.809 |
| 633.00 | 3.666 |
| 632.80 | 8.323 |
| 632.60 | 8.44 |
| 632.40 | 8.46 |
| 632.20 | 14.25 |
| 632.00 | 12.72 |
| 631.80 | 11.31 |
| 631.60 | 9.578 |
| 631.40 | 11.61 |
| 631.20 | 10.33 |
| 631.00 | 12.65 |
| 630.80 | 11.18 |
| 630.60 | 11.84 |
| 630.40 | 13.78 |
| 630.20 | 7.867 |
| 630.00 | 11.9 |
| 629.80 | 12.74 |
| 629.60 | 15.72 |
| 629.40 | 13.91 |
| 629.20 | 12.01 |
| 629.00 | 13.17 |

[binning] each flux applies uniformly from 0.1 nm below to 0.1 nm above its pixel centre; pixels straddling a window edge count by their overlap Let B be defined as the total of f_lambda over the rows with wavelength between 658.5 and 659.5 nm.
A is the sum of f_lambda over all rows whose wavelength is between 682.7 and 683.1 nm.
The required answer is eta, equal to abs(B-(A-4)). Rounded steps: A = 40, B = 77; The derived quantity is 41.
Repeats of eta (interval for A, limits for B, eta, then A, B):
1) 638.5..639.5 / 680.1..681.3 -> 56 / 74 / 127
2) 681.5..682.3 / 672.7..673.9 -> 41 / 76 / 113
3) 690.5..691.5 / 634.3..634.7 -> 70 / 91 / 17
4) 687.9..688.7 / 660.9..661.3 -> 28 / 65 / 33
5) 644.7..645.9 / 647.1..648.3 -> 9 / 79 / 84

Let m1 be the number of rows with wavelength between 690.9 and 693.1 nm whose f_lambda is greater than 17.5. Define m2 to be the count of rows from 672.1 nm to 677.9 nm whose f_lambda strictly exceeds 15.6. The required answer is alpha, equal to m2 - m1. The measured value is 24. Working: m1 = 4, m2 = 28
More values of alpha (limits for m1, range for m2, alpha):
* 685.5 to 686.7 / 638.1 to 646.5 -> 7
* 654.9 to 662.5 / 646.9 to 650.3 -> -7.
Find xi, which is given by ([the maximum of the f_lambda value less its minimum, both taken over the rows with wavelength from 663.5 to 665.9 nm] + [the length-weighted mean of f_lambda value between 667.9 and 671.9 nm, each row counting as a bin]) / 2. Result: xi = 10.5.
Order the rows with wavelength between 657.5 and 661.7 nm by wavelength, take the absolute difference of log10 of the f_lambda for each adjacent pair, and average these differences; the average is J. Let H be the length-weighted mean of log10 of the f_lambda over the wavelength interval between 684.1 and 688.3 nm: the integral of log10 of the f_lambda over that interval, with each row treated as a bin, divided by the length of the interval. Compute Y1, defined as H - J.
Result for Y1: 1.19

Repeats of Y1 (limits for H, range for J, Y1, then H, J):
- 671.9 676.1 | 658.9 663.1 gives 1.20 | 1.26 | 0.059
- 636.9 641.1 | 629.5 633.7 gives 1.03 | 1.14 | 0.114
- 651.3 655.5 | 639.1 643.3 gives 1.14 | 1.20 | 0.061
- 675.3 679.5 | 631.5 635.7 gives 1.12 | 1.24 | 0.116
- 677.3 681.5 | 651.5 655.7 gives 1.23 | 1.26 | 0.031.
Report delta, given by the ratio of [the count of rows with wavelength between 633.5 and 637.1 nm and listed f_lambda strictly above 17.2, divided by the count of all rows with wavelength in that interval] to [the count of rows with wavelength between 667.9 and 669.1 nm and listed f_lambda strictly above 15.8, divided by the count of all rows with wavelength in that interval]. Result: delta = 0.1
